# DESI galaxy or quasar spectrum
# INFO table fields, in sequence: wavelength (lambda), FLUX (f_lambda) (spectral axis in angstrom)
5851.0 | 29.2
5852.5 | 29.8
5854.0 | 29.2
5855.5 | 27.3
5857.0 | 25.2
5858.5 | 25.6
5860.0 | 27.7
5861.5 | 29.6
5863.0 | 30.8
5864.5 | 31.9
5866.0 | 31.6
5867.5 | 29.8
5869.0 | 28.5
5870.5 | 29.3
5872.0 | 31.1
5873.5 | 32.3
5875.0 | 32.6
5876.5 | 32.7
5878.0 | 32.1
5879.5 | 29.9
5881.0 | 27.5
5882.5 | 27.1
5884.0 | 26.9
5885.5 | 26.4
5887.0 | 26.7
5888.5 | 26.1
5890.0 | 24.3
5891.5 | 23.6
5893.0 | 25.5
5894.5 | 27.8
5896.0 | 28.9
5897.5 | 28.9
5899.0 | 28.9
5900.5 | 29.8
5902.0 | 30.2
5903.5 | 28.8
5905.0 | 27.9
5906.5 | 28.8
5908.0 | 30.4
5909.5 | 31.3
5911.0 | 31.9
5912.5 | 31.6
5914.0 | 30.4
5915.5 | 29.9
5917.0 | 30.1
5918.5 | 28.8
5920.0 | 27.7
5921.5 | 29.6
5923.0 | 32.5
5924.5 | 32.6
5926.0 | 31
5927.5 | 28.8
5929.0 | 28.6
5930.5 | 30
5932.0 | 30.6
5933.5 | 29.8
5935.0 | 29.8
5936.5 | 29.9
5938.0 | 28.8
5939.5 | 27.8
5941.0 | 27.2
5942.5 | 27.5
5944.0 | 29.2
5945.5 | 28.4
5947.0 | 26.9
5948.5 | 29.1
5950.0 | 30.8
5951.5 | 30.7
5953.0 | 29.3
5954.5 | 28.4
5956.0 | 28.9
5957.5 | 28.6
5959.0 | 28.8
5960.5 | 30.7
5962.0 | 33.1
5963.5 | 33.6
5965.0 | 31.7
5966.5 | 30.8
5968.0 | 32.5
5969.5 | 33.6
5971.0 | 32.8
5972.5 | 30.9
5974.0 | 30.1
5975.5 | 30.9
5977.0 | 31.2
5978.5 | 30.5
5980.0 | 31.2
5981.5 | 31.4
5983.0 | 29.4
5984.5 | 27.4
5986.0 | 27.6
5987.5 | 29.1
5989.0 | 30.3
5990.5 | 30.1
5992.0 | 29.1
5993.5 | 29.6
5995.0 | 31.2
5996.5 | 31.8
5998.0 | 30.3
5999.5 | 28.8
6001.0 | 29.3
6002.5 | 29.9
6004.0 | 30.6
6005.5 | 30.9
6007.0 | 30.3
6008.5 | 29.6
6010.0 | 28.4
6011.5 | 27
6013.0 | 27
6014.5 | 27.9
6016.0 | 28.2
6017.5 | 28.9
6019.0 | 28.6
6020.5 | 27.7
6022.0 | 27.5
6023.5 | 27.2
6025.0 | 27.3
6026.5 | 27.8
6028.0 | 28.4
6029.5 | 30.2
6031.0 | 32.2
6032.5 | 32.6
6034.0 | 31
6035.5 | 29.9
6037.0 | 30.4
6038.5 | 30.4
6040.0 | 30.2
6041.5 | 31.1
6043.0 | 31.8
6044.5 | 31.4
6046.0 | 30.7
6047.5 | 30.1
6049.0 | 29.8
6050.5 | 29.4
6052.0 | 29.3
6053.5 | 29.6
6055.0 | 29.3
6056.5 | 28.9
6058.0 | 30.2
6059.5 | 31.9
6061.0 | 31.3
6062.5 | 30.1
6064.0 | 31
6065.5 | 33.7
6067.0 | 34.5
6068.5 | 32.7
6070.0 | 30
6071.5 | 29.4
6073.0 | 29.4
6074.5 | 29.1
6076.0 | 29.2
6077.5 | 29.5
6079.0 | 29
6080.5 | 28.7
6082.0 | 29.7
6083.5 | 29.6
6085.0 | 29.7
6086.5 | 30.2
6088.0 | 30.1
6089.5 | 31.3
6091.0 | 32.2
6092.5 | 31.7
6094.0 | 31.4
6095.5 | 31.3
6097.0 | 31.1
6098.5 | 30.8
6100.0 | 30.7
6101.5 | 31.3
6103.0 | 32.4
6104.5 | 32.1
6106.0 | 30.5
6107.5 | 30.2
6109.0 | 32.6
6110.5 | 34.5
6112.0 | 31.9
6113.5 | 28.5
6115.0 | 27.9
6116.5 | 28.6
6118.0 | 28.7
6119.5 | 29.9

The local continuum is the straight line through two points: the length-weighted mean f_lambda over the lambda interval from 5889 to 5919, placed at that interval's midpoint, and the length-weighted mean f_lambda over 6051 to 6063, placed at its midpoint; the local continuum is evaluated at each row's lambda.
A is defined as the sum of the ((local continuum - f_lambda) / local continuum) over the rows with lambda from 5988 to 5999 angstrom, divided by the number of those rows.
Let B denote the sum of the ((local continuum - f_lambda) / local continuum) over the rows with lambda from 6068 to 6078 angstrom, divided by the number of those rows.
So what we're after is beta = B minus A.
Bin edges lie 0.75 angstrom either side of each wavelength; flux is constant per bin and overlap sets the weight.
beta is 0.036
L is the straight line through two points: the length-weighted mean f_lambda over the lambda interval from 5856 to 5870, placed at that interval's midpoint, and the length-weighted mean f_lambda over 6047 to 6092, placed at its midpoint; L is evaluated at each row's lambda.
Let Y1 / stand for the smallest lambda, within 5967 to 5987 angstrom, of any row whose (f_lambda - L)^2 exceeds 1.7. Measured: 5968.0 angstrom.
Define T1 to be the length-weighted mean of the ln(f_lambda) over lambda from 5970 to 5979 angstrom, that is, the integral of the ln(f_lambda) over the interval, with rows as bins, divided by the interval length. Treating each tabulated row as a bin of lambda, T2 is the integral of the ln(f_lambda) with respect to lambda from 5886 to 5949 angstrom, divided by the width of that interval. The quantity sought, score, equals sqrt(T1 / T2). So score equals 1.011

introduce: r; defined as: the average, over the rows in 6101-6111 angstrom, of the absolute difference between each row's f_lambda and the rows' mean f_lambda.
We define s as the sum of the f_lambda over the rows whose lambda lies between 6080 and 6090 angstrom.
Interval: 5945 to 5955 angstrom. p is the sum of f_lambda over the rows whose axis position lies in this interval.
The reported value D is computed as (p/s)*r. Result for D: 1.06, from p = 204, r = 1.09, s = 209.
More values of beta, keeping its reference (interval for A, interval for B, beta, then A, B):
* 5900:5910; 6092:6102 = -0.002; -0.025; -0.027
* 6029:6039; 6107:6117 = 0.032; -0.036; -0.004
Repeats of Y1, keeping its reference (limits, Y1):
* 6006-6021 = 6010.0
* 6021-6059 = 6022.0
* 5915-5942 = 5920.0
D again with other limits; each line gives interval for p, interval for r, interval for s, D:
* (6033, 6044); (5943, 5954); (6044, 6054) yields 0.93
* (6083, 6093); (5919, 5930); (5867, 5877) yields 1.63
